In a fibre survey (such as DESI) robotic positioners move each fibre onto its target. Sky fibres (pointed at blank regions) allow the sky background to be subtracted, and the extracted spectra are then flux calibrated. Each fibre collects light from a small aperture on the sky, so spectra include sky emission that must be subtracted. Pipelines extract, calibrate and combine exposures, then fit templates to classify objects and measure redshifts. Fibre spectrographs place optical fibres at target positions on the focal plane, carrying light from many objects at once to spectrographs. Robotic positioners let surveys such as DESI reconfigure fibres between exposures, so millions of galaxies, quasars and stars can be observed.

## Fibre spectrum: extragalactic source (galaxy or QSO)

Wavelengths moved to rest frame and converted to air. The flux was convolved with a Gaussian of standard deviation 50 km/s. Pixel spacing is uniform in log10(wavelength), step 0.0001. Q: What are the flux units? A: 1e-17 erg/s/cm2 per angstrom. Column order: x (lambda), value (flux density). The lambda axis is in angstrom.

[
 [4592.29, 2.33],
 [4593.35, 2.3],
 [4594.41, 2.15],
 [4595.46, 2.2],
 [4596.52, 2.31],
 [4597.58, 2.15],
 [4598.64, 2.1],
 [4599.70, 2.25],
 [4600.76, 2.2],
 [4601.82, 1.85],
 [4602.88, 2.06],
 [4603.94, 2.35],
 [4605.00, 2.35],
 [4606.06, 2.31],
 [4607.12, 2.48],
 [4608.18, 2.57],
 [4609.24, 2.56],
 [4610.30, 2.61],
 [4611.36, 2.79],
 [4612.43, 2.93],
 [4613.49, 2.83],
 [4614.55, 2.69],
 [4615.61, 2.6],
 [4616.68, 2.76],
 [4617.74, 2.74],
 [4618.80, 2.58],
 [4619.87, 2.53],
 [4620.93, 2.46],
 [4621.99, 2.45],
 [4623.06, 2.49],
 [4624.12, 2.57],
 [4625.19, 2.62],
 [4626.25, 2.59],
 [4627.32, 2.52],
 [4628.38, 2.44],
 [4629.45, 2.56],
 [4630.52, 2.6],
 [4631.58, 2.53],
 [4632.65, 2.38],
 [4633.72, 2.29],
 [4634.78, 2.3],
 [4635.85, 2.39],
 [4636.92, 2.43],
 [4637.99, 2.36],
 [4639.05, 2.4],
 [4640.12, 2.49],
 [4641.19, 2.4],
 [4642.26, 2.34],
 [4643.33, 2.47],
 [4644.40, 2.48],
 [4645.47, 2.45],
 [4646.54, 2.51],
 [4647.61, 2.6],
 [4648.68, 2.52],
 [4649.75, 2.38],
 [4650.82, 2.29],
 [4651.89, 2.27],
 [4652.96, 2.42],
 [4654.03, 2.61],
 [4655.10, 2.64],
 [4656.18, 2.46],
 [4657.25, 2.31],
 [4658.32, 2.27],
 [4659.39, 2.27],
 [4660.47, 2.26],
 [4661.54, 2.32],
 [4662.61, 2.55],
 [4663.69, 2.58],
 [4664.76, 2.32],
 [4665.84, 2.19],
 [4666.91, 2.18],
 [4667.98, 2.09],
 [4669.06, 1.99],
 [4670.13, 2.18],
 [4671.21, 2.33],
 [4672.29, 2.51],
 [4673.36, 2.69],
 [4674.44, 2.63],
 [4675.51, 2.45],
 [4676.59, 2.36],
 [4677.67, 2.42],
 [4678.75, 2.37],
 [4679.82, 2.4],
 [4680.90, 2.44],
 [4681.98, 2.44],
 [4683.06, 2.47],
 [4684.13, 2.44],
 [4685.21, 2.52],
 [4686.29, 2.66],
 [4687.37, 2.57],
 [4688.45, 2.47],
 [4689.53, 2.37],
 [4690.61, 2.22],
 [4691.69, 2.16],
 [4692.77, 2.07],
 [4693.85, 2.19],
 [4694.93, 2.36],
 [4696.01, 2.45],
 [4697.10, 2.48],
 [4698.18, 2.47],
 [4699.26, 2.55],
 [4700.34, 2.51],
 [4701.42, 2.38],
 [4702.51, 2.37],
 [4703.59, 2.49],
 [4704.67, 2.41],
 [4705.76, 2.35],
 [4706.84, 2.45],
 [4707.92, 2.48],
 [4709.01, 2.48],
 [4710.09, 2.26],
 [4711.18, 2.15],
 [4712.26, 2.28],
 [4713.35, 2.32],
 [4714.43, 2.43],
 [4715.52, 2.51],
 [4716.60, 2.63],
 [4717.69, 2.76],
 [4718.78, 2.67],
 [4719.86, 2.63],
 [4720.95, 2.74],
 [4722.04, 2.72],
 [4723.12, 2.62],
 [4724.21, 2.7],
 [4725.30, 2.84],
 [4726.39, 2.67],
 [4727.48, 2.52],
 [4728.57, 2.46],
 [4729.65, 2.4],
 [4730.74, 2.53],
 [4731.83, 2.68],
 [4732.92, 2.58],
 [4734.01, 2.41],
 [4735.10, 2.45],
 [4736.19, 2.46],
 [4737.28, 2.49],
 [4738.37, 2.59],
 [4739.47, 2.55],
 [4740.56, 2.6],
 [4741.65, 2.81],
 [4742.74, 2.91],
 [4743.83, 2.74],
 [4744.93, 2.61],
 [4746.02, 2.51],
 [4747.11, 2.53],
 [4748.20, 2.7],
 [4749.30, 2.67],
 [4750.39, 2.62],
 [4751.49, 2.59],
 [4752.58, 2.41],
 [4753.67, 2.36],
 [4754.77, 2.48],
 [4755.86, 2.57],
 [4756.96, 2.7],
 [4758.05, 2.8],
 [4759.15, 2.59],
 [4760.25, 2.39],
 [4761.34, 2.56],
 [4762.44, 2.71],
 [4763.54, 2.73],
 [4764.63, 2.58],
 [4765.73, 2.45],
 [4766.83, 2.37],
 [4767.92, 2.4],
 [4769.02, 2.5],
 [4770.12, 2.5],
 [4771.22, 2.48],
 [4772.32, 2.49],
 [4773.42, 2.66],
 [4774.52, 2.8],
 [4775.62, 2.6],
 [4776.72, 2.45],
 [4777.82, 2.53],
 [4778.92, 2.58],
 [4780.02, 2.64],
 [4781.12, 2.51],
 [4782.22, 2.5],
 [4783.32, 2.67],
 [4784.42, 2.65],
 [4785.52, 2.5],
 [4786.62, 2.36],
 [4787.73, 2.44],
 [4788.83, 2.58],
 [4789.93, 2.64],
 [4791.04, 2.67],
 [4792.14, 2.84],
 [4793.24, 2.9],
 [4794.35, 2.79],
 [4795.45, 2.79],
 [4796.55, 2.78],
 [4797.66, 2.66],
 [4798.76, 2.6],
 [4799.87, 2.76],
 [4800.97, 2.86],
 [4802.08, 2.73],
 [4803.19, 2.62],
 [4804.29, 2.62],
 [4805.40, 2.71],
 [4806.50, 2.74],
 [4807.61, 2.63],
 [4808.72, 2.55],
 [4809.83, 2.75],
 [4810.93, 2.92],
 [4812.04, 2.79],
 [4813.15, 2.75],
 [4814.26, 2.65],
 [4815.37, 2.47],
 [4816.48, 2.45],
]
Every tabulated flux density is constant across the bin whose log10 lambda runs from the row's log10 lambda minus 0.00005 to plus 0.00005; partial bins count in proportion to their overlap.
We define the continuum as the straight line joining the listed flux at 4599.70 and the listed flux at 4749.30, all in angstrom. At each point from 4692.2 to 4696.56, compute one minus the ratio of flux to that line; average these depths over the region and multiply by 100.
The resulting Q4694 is 10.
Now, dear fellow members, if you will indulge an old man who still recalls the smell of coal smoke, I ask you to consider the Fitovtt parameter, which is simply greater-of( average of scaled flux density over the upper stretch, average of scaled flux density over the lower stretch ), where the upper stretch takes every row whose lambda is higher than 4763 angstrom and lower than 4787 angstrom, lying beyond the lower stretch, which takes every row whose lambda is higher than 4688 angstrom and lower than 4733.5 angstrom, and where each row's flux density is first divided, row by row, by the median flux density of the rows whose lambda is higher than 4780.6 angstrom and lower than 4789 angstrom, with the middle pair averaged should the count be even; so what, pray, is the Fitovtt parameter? 1.02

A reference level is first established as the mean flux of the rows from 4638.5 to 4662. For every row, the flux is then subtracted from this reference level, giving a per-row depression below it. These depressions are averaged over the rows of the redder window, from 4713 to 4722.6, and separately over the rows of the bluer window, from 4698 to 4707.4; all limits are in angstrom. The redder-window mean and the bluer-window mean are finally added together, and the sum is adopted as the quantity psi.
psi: -0.21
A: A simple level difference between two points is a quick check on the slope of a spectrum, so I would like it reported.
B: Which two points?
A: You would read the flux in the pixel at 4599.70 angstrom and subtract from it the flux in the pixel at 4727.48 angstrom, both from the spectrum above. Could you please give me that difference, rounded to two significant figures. -0.27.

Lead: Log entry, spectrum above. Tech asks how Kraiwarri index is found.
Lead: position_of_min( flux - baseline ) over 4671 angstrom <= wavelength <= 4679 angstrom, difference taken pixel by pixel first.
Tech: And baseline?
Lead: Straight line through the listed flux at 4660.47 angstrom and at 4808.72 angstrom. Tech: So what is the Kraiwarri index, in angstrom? 4671.21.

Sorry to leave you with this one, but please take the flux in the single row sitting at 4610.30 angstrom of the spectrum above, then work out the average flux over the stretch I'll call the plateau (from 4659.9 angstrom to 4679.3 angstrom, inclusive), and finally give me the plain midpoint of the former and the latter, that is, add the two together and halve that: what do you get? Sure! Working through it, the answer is 2.48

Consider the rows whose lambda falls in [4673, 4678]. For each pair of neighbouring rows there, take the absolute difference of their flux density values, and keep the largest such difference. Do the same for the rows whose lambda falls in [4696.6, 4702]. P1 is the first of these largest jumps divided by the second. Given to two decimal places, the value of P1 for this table 1.38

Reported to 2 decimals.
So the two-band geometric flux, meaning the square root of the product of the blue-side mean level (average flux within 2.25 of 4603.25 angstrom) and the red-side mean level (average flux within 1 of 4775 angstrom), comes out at 2.41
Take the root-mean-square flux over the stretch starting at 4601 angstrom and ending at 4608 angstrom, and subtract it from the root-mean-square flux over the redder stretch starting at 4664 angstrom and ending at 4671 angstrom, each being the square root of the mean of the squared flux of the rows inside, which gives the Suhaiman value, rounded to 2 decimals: -0.08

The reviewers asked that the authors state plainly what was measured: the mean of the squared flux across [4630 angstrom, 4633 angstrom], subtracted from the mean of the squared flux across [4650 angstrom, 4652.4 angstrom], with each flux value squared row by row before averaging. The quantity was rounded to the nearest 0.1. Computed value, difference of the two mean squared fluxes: -1.1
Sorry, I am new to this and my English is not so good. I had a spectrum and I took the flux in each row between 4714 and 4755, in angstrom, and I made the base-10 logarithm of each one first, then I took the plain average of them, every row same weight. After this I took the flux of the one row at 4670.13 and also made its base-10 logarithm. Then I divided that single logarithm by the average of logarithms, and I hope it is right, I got 0.82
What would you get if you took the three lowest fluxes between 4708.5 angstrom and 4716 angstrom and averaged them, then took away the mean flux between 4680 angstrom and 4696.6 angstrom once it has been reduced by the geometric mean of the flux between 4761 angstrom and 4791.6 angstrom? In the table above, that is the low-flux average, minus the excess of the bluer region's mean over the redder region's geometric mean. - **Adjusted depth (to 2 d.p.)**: 2.39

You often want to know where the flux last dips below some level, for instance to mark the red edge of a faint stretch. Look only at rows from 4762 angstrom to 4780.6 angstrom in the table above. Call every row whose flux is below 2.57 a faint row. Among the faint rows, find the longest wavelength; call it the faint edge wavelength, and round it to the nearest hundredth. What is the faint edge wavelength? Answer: 4777.82 angstrom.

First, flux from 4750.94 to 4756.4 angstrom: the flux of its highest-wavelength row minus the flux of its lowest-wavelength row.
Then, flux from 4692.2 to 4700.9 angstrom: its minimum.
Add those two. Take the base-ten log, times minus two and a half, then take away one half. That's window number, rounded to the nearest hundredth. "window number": -1.28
